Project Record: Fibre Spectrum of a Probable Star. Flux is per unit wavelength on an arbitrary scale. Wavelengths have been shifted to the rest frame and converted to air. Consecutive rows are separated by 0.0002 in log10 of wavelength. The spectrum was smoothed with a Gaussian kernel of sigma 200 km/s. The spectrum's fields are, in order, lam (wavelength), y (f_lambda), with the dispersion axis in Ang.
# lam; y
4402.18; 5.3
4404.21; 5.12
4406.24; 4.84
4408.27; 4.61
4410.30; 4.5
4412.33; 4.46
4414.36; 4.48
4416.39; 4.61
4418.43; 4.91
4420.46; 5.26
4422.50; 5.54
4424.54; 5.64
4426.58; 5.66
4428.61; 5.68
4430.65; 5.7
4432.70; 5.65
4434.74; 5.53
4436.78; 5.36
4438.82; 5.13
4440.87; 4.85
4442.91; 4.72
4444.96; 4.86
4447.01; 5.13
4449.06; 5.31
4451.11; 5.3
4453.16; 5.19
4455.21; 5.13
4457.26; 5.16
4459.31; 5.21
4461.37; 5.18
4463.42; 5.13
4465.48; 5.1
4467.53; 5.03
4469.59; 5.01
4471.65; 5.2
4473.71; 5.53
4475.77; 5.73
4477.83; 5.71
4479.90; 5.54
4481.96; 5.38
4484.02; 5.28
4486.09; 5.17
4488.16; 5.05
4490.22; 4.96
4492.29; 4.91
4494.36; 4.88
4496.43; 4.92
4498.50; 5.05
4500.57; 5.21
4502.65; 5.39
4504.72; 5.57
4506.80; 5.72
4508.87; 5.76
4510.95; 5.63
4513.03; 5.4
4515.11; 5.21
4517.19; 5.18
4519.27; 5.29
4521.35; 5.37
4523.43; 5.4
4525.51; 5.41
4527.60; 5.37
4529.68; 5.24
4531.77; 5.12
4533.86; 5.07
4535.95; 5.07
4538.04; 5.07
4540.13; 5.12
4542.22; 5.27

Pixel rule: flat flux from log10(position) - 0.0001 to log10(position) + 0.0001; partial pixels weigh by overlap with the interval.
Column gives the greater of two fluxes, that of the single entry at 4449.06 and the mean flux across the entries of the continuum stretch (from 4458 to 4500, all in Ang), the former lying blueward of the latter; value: 5.31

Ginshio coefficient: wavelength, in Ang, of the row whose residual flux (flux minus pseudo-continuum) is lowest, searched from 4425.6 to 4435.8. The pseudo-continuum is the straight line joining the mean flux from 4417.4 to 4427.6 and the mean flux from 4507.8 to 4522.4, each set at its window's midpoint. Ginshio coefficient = 4434.74 Ang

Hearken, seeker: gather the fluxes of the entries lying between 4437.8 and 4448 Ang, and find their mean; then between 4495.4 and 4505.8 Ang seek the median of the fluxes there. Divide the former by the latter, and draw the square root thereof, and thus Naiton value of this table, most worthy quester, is 0.97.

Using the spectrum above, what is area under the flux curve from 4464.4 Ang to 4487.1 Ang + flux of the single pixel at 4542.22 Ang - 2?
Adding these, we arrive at 124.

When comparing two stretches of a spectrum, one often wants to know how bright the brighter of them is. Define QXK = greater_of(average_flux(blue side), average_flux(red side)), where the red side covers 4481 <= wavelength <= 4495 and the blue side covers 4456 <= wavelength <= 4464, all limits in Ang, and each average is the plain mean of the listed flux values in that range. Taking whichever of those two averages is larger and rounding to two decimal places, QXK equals 5.17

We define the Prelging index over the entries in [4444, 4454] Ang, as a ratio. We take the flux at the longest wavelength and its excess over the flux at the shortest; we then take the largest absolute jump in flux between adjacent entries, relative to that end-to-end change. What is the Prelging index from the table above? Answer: 0.8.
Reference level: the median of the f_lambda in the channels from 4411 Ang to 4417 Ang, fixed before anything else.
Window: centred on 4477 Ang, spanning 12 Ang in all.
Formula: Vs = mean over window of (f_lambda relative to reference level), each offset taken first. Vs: 1.0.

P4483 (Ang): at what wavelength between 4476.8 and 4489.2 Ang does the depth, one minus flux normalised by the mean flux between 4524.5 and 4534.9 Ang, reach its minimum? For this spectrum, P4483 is 4477.83 Ang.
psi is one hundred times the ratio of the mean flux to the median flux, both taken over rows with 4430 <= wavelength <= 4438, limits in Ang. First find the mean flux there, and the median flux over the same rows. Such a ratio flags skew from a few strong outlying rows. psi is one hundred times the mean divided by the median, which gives 99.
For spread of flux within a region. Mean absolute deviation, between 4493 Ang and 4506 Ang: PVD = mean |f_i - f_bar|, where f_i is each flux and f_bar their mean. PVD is 0.22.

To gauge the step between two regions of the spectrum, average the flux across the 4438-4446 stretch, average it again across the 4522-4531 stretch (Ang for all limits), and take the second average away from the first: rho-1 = -0.47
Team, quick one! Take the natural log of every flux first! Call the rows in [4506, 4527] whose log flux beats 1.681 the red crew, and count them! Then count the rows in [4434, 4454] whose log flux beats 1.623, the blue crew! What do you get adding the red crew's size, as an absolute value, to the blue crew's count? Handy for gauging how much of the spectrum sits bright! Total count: 13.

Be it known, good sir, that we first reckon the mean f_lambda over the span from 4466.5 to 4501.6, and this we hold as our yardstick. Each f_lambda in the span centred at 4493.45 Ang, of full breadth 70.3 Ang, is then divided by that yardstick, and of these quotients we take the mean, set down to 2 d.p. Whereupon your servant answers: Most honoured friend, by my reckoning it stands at 1.02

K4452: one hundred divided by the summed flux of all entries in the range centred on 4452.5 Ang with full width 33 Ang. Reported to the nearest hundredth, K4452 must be 1.22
